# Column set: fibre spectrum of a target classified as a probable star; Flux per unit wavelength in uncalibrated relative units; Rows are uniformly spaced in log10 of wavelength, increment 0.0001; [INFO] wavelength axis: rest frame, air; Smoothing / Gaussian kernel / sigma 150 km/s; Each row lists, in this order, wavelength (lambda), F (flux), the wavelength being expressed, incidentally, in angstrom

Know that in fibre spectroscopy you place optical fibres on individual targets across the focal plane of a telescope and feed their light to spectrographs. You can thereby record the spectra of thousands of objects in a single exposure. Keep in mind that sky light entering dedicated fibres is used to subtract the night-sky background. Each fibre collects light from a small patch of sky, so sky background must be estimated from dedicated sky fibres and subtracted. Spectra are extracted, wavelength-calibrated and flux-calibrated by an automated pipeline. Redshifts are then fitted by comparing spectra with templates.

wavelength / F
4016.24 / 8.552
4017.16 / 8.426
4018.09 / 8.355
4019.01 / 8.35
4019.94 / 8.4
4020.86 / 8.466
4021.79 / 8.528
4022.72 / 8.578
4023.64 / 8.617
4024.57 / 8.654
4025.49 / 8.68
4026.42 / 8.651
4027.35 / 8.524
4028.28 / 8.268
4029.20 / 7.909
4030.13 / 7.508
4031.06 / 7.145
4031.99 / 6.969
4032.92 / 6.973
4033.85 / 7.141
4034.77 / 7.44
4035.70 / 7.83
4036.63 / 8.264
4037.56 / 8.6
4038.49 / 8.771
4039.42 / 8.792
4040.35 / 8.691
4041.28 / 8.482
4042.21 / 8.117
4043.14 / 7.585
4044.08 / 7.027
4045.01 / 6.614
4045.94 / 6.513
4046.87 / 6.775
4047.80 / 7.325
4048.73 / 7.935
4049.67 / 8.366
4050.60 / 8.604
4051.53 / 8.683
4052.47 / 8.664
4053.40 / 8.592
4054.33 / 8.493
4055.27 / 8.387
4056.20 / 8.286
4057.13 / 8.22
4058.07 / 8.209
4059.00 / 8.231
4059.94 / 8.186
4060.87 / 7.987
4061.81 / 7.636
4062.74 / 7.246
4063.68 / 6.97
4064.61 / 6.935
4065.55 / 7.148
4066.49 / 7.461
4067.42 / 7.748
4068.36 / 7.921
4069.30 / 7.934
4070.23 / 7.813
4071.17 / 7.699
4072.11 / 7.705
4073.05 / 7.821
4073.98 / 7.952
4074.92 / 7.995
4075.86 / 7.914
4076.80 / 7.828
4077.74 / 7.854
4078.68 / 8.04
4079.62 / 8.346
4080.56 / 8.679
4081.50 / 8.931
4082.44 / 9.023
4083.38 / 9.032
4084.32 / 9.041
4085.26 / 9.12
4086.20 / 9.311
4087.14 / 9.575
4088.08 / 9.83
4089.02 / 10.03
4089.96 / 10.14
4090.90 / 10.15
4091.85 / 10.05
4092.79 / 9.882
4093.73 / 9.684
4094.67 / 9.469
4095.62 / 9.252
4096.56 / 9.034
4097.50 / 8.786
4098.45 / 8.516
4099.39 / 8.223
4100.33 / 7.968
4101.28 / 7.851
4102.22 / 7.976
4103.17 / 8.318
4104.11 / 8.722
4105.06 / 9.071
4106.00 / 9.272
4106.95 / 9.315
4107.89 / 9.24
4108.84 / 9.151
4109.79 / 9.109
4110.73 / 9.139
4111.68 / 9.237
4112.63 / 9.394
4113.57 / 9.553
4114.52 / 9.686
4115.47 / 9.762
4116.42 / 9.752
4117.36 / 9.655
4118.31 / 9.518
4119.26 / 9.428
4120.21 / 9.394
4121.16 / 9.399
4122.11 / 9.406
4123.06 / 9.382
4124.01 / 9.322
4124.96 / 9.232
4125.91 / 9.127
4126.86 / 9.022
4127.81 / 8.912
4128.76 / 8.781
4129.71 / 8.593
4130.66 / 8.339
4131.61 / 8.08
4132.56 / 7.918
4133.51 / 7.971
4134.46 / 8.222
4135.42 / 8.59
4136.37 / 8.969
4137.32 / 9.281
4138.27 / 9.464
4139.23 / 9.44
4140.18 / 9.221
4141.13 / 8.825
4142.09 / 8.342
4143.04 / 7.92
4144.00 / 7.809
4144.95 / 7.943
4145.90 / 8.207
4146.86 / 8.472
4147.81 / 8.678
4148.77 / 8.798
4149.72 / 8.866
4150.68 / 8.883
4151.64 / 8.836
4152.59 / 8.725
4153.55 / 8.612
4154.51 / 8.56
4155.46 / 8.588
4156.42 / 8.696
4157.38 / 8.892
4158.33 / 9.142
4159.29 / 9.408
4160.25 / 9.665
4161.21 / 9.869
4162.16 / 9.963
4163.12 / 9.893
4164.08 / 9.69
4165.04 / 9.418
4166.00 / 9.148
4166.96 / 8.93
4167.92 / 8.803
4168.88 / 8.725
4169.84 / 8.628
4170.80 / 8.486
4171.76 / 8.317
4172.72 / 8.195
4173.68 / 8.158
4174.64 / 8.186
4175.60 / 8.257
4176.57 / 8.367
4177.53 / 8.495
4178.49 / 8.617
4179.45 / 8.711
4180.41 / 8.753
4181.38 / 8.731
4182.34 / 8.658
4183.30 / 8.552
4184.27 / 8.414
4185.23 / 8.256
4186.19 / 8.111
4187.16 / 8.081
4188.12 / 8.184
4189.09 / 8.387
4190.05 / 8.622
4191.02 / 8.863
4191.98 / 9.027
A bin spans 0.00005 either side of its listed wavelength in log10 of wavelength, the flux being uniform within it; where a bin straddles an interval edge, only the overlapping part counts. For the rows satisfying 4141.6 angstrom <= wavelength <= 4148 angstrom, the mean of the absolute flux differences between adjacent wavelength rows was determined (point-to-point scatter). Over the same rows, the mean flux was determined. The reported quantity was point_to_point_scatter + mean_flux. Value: 8.4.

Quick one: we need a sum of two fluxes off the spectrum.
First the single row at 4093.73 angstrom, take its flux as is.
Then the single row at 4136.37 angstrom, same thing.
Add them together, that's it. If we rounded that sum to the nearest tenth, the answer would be 18.7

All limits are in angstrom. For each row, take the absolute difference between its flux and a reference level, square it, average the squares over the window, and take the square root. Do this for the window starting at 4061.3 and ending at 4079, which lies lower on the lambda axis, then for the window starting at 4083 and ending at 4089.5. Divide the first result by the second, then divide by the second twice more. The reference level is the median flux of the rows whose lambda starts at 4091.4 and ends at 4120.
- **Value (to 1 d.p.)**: 23.6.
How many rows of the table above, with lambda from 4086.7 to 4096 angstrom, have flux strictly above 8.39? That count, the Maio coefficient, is 10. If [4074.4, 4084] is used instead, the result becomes 4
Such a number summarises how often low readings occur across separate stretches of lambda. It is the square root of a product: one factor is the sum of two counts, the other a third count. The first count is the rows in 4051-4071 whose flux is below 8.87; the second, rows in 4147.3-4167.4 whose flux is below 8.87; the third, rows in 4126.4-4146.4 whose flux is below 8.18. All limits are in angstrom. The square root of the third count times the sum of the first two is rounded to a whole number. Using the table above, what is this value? 13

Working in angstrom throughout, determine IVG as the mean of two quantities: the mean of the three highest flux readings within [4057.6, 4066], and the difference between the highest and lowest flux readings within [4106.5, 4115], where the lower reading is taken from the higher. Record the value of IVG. 4.39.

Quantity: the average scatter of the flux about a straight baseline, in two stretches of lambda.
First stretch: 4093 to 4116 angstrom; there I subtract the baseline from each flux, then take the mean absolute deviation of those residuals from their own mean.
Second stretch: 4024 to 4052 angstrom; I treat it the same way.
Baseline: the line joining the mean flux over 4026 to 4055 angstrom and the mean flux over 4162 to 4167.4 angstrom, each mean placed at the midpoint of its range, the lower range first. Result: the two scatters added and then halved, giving 0.55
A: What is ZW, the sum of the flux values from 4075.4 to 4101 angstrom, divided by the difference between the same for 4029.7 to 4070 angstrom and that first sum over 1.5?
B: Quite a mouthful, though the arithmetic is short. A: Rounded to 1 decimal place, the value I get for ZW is 1.4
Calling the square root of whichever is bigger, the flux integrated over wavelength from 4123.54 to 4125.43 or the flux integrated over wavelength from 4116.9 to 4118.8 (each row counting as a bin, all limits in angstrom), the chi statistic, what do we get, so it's 4.26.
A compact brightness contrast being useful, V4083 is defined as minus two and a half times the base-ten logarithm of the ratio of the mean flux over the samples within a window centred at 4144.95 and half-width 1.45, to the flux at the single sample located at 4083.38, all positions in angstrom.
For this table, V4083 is 0.13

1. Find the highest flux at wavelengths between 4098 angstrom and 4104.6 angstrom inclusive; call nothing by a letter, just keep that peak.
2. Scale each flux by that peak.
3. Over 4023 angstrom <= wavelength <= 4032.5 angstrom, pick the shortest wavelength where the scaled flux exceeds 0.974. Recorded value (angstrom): 4023.64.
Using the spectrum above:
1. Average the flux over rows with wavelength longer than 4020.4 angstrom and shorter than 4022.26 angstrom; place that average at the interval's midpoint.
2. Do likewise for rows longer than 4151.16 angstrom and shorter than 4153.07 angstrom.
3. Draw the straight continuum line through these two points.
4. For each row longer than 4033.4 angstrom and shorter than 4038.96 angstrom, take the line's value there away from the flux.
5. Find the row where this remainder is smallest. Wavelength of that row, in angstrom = 4033.85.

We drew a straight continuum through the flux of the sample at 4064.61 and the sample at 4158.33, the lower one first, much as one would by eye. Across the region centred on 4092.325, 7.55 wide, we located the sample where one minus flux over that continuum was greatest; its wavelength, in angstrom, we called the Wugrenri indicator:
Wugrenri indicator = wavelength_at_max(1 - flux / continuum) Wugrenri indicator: 4095.62 angstrom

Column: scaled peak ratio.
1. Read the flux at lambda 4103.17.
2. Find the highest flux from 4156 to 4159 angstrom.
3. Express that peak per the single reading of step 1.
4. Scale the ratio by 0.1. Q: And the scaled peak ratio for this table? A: 0.110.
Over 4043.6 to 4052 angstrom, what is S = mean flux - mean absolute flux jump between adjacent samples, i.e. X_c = 7.2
